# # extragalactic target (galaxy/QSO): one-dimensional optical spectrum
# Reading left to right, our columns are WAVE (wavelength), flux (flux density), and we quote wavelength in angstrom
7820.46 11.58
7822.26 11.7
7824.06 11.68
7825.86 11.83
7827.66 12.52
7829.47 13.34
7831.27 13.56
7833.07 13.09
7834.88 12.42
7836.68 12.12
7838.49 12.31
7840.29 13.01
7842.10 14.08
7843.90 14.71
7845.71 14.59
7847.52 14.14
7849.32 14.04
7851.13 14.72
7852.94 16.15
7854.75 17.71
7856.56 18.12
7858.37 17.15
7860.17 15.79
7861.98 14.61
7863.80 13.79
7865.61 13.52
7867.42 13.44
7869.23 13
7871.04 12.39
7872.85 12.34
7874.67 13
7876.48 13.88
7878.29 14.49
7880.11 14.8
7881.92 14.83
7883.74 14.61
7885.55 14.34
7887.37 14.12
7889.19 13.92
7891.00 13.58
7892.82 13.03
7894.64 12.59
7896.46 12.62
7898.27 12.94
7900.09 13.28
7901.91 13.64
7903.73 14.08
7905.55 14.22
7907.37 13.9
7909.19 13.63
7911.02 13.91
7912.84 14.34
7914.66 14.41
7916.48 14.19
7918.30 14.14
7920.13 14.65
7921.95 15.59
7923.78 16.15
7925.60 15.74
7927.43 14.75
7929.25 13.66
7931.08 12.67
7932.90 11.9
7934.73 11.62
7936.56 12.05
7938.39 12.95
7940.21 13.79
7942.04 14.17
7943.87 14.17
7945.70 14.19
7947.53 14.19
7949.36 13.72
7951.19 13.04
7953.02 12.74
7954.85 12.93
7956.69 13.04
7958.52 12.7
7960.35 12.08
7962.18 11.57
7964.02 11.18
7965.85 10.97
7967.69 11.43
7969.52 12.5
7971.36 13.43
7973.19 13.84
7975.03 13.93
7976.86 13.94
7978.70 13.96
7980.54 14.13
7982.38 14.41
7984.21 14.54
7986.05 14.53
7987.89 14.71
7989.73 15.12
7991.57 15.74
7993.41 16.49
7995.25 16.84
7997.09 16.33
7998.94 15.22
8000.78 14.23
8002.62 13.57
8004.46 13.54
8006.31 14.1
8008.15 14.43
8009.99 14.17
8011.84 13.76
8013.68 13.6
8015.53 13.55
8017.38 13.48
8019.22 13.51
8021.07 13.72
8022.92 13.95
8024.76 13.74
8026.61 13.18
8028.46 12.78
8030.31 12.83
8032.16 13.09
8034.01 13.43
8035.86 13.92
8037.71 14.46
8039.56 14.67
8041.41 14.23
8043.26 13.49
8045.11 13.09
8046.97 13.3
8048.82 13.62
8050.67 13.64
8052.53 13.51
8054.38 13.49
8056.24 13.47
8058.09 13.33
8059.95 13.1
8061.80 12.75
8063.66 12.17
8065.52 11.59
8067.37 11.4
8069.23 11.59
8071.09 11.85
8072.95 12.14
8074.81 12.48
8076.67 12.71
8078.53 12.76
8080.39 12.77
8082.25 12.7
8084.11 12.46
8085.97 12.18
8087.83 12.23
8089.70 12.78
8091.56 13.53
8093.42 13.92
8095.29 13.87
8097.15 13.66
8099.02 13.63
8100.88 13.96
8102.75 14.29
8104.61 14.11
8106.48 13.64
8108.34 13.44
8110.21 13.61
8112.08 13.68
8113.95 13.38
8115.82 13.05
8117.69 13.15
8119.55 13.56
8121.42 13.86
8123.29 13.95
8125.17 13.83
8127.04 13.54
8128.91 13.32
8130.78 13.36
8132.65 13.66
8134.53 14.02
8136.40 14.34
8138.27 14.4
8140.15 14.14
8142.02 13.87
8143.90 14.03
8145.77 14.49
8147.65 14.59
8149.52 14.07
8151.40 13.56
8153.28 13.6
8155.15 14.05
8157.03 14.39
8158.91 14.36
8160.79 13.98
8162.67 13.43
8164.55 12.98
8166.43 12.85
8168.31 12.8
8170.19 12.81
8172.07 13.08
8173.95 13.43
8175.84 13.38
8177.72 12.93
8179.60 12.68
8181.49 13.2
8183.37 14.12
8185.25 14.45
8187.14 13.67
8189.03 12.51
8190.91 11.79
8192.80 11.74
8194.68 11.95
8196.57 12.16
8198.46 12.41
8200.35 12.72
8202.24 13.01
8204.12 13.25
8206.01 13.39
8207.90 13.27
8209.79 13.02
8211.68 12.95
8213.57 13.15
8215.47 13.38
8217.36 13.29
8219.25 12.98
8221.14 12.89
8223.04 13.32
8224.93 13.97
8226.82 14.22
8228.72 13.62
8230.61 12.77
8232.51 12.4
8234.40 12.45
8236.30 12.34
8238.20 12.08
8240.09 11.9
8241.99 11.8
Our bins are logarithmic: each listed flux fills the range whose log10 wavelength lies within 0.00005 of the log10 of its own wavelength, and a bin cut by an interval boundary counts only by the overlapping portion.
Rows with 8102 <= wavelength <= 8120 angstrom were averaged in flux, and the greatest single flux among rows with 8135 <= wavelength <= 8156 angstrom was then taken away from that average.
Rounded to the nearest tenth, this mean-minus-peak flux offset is -1.0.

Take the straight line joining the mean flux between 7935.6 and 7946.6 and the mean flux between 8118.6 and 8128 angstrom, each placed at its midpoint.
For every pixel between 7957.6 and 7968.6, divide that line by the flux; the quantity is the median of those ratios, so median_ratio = 1.18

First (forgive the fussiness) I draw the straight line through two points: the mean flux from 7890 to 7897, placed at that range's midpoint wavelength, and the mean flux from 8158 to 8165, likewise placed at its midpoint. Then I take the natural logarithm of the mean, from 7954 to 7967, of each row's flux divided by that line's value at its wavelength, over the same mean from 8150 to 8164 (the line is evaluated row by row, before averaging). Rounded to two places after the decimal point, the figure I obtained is -0.10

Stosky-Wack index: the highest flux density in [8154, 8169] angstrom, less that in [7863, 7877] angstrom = 0.51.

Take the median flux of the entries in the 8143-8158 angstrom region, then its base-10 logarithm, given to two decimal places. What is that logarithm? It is 1.15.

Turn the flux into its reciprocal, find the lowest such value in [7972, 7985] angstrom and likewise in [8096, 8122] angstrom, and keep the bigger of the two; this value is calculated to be 0.0700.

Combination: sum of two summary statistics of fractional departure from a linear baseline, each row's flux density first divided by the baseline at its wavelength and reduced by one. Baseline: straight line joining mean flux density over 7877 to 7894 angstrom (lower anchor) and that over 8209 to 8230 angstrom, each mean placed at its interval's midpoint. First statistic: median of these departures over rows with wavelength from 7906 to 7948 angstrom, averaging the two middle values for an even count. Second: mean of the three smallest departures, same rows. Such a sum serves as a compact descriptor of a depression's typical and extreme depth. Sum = -0.15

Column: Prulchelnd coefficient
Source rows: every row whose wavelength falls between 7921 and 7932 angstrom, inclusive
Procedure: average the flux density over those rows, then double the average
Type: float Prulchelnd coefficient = 29.5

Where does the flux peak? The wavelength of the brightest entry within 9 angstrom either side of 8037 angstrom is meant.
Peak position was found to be 8039.56 angstrom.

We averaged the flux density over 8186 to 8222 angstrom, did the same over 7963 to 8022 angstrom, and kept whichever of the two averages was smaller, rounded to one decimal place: 12.8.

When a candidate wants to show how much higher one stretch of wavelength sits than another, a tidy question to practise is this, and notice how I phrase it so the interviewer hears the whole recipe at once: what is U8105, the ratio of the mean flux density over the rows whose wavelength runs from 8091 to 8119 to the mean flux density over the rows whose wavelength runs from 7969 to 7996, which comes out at 0.94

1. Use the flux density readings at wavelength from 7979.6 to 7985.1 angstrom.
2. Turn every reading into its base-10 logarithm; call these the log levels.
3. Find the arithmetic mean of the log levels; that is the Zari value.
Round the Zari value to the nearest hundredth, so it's 1.16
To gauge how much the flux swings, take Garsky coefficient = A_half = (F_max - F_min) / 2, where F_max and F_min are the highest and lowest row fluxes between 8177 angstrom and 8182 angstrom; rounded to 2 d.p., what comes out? 0.26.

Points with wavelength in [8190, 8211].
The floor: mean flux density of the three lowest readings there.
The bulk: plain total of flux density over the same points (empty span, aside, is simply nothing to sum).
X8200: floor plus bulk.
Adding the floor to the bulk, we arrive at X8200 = 150.5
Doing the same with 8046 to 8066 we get 156.1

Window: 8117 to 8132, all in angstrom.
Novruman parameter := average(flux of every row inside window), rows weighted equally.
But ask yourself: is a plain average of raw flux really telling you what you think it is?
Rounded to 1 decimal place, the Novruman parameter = 13.6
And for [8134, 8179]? 13.7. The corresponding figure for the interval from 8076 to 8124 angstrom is 13.3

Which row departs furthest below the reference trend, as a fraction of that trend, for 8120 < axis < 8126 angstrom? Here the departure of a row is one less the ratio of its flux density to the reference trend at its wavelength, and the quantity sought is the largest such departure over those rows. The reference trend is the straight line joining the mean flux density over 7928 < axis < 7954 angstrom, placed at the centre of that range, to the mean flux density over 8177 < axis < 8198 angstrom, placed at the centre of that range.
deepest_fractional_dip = -0.070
